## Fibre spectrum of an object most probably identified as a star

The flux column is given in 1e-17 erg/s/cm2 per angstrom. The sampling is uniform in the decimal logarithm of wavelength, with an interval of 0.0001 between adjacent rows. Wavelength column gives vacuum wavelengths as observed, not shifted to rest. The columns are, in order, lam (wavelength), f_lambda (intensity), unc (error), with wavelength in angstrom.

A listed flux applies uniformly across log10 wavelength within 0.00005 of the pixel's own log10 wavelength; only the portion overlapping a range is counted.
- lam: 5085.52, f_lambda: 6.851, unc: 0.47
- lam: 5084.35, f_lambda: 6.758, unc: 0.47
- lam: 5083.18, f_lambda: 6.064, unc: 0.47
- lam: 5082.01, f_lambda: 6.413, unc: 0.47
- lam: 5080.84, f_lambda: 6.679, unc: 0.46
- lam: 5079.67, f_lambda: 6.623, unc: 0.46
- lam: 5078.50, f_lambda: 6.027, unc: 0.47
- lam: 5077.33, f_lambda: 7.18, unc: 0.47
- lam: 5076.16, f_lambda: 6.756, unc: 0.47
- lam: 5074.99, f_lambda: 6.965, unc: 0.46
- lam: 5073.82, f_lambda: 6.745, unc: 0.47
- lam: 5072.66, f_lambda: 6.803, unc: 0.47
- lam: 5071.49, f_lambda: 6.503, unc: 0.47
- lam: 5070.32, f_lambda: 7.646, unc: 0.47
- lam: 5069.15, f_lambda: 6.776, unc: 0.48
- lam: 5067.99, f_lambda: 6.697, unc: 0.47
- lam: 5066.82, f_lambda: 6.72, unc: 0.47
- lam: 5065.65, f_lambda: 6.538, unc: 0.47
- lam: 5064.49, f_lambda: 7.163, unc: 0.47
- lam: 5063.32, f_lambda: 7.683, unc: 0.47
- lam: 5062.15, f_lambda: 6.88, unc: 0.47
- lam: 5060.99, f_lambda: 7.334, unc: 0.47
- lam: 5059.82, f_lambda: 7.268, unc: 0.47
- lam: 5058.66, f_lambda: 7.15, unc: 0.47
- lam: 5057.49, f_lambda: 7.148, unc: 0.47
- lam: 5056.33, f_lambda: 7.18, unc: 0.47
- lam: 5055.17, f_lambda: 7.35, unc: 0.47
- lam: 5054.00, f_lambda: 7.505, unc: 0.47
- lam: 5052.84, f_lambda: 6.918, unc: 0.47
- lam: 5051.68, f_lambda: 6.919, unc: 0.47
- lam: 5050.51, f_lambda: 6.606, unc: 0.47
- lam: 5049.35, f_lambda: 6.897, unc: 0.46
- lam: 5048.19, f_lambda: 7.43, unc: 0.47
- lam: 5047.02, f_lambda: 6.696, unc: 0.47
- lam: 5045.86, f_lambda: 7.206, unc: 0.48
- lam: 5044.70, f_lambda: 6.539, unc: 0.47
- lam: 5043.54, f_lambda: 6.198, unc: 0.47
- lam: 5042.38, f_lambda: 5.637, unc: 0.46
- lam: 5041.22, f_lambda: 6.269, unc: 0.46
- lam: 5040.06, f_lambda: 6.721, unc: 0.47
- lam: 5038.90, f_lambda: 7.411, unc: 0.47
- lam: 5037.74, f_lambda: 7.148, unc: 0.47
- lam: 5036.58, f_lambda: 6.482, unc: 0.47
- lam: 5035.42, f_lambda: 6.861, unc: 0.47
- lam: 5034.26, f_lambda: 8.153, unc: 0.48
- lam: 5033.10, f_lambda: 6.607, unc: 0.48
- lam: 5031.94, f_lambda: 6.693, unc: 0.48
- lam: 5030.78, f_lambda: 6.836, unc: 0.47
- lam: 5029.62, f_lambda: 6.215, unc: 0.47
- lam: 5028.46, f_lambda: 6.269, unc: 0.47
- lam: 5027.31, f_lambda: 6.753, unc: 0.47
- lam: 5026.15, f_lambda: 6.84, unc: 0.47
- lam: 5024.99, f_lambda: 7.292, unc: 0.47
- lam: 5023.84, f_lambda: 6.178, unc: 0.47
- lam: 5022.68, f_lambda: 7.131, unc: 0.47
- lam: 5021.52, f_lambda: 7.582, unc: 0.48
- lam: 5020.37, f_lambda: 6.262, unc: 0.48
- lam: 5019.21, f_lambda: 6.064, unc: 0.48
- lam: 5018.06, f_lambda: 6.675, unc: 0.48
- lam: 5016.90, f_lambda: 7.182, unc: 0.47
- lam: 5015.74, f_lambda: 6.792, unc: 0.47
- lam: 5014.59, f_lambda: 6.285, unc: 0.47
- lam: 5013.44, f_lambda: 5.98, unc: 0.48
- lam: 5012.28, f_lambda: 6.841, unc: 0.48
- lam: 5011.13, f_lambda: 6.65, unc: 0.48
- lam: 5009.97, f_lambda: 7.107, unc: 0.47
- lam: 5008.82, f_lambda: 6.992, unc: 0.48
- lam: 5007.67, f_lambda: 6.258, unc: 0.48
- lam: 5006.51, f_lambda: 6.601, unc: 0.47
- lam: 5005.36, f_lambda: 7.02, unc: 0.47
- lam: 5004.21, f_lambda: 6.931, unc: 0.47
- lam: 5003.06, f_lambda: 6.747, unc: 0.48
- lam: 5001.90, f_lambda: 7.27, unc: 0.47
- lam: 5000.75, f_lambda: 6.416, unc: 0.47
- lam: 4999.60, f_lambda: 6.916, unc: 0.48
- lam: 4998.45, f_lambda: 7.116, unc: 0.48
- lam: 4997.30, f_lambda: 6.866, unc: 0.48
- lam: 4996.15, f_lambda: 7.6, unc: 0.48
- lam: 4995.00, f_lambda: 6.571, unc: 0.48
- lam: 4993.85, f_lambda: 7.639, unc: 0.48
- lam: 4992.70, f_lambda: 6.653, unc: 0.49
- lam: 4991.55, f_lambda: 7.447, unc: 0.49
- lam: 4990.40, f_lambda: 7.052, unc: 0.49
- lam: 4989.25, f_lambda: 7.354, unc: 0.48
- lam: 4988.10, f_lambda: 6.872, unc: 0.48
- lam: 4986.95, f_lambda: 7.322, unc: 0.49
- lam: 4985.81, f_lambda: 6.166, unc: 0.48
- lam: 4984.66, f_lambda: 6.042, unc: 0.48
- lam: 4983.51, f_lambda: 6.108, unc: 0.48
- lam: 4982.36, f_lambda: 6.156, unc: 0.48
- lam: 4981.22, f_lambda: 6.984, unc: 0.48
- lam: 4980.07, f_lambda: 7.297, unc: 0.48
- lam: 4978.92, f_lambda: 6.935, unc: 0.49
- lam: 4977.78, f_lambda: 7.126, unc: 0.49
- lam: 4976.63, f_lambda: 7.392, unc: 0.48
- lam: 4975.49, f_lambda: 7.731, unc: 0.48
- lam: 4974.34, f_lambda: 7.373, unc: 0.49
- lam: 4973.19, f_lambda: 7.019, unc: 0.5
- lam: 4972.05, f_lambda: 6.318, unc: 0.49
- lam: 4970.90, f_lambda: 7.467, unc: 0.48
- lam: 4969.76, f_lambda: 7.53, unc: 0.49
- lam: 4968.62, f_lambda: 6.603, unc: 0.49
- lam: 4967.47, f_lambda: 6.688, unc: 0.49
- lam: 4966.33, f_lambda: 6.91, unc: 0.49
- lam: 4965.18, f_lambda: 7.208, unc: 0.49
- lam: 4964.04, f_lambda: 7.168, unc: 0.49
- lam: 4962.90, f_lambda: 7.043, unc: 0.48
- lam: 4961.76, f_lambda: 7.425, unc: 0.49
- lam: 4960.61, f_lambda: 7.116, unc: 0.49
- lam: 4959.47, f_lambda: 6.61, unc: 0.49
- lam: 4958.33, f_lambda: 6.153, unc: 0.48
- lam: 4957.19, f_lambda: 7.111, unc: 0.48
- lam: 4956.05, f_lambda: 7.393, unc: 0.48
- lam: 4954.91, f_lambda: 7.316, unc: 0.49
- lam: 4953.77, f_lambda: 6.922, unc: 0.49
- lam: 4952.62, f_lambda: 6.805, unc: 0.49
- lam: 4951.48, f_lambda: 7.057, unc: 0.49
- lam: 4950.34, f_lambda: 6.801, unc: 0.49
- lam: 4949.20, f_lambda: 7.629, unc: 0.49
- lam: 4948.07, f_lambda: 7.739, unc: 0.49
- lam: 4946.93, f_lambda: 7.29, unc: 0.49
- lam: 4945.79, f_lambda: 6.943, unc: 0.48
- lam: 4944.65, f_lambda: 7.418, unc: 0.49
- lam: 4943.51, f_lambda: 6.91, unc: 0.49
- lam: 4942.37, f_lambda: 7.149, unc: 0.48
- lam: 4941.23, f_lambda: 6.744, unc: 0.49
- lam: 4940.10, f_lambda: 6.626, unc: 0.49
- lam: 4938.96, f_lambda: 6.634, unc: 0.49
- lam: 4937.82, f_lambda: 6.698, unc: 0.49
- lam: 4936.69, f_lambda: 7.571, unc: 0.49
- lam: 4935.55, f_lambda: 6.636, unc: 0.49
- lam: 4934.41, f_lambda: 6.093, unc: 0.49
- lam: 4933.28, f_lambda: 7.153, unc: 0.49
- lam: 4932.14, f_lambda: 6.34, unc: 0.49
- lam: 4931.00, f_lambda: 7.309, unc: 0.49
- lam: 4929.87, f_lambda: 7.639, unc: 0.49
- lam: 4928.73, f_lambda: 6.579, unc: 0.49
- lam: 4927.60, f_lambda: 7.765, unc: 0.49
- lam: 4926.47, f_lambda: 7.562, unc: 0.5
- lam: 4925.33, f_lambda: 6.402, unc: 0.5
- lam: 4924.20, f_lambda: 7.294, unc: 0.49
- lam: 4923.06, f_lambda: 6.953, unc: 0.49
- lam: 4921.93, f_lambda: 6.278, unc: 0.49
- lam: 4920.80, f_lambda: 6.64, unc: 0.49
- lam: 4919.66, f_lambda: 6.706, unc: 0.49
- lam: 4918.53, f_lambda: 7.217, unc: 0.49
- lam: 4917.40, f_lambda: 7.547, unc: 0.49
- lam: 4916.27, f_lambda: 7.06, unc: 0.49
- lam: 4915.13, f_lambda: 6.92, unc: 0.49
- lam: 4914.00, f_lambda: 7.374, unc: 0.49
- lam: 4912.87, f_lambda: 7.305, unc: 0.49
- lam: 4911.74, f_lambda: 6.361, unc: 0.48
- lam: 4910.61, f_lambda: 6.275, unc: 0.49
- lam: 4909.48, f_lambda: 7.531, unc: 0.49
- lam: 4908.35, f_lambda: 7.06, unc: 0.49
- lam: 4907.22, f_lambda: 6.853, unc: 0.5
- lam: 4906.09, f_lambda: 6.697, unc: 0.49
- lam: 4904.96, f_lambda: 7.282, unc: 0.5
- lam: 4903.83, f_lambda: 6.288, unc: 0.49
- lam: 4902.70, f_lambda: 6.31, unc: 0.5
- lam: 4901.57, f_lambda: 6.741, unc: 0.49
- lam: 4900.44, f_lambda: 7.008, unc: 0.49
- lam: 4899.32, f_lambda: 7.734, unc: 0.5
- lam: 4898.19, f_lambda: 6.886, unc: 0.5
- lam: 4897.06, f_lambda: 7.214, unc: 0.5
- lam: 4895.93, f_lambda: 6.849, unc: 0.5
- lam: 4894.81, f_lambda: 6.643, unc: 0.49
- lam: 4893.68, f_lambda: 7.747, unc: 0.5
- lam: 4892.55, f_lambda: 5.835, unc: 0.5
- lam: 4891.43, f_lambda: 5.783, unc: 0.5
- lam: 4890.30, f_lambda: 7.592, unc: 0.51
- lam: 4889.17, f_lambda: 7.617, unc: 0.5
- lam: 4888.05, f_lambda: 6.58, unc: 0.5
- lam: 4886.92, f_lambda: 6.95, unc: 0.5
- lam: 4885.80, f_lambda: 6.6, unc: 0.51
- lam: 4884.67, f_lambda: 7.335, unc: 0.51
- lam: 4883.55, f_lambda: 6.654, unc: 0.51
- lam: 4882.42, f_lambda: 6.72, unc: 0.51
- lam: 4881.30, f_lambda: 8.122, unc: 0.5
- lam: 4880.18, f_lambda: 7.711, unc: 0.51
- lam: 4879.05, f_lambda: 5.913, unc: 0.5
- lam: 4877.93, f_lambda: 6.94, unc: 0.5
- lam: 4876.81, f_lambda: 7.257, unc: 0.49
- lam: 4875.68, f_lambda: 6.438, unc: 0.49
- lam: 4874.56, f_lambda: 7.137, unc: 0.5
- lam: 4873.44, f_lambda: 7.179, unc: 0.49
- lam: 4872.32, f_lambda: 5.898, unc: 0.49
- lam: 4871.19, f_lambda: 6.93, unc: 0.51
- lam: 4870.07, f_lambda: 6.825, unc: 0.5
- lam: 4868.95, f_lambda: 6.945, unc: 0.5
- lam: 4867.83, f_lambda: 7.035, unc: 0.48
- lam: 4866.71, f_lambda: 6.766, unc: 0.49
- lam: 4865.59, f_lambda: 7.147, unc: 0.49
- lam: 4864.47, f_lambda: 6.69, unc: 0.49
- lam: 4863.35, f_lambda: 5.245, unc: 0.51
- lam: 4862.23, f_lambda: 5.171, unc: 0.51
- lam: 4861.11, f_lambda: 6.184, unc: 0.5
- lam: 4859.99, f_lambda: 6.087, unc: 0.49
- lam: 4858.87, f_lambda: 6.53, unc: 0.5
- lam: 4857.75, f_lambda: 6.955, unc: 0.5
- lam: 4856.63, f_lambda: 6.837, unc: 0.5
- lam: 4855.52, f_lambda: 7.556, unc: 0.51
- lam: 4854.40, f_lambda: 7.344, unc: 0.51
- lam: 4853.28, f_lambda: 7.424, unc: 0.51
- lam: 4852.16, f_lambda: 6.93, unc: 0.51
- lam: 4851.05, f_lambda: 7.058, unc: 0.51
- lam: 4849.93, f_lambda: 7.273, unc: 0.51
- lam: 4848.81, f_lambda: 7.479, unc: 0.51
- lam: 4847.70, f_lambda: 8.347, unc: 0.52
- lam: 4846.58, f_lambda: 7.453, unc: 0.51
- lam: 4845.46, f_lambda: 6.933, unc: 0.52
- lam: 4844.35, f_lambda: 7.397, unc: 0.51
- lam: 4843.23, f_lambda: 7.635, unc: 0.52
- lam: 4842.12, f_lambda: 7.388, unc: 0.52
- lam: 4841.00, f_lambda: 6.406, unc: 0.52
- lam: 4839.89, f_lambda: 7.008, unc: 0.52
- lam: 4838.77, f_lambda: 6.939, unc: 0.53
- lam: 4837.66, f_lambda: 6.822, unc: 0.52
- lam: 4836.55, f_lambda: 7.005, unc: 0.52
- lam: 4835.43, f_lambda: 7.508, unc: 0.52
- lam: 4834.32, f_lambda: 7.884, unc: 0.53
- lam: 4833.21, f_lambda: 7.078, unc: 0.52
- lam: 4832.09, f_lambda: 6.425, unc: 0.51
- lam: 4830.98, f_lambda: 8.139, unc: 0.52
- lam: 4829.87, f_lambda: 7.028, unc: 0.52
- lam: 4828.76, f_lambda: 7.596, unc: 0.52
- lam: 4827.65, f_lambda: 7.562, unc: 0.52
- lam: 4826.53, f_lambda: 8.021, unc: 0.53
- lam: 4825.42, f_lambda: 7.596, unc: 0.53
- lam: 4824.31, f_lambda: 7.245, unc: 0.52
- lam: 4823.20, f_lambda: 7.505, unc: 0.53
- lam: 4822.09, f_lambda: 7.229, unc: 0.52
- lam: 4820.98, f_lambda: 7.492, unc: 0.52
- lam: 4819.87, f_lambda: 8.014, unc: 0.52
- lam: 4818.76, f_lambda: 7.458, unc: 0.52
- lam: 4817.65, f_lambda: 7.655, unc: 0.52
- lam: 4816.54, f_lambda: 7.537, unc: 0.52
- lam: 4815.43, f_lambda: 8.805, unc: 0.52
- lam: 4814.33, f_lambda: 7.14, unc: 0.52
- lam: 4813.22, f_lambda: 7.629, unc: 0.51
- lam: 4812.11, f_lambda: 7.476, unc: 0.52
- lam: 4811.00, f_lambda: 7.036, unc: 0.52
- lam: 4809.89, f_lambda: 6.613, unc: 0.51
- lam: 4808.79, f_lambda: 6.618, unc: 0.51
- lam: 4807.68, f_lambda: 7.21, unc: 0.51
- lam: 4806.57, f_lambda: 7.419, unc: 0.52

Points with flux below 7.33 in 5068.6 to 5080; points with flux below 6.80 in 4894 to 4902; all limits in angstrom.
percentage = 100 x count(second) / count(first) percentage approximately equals 22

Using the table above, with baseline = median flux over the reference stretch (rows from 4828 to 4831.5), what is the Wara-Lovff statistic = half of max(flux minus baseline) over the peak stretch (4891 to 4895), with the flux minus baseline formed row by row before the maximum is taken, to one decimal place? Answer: 0.1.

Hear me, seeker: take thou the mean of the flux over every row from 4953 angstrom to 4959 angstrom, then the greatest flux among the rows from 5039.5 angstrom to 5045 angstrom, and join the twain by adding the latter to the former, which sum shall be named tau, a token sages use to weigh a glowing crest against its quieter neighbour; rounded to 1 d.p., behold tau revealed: 13.7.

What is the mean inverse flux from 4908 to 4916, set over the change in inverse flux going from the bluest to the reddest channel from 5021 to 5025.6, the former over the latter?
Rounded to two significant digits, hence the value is 27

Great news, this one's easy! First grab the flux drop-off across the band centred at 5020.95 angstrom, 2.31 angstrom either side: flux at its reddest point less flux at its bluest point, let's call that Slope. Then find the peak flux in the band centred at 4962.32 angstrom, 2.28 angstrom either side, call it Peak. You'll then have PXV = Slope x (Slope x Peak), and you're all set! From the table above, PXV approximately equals 8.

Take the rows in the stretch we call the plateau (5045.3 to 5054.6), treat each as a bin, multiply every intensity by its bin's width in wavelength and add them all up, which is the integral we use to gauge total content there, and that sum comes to 65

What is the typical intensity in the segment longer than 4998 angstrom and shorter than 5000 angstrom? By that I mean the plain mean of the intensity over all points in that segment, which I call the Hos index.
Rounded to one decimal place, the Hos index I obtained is 7.0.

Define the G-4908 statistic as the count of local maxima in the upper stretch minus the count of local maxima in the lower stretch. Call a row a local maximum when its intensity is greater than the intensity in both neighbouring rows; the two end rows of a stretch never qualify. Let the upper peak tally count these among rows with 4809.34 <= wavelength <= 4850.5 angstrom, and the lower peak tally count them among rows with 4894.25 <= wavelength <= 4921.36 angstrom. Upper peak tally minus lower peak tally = 6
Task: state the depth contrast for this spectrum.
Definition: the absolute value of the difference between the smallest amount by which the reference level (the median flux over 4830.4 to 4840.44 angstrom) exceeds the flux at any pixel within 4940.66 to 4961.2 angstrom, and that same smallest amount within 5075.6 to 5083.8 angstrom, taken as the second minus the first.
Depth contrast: 0.56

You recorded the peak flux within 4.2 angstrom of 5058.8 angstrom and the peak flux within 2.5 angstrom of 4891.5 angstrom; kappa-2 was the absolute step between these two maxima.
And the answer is 0.40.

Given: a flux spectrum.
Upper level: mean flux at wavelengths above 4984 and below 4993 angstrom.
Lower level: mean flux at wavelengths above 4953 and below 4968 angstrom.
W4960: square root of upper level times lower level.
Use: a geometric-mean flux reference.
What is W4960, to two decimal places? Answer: 6.93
